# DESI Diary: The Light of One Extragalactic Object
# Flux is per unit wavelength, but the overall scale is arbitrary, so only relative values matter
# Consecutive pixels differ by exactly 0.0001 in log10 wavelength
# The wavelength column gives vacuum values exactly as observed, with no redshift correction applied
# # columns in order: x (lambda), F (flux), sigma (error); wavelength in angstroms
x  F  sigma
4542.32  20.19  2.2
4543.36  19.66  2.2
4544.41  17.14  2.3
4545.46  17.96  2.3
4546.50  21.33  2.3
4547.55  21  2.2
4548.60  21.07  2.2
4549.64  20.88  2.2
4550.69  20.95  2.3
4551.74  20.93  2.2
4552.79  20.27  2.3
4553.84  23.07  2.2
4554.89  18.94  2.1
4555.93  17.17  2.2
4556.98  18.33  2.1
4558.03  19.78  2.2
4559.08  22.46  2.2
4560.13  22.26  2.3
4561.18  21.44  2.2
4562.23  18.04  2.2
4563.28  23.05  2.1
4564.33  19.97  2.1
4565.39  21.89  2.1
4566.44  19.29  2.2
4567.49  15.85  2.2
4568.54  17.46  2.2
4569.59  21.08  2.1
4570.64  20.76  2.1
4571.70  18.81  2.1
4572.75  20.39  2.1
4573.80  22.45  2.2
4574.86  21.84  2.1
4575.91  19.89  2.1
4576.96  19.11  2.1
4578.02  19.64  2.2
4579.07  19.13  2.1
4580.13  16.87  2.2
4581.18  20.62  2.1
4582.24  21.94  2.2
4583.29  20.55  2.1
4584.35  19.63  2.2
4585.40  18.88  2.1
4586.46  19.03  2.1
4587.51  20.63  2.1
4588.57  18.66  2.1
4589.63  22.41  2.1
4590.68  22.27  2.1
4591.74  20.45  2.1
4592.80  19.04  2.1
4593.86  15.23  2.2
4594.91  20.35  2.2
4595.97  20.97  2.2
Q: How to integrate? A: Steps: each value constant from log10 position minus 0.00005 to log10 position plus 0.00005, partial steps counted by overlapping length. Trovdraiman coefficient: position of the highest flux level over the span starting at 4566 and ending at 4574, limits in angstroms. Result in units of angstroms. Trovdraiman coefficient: 4573.80 angstroms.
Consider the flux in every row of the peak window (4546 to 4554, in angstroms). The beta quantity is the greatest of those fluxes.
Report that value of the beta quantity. 23.07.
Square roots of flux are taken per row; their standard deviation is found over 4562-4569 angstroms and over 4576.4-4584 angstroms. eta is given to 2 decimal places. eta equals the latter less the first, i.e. -0.10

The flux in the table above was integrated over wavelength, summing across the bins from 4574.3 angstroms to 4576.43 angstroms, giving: 44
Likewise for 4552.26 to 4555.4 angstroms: 65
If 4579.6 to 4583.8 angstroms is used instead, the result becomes 84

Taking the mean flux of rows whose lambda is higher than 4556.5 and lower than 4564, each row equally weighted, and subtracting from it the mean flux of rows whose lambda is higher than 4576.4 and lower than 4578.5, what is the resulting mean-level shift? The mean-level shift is 1.4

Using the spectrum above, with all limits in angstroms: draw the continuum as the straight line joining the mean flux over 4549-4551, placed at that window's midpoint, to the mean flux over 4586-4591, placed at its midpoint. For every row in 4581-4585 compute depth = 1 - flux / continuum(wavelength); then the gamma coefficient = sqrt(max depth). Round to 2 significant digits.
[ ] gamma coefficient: 0.22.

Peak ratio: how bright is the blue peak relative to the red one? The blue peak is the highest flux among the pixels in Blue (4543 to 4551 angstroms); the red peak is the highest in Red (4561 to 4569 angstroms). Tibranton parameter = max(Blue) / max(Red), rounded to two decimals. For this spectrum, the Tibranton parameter 0.93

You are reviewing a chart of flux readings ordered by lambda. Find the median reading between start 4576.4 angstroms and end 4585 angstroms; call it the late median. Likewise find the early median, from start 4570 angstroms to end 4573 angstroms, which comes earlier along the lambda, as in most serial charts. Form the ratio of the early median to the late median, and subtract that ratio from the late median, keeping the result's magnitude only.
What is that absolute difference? 18.6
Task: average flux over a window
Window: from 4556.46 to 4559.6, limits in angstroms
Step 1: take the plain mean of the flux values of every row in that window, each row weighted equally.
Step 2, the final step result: 20.2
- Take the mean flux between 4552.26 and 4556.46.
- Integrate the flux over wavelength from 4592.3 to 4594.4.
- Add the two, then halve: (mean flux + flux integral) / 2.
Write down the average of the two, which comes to 28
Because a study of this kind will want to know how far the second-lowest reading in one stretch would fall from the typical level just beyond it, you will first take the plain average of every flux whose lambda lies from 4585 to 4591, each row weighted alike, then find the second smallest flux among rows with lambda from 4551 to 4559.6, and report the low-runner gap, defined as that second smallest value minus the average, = -2.0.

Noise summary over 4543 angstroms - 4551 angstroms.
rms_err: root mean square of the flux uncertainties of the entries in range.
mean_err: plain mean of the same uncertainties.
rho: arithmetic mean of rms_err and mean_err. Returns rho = 2.25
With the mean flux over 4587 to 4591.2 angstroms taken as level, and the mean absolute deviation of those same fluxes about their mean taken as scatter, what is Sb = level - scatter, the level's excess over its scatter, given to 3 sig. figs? 19.6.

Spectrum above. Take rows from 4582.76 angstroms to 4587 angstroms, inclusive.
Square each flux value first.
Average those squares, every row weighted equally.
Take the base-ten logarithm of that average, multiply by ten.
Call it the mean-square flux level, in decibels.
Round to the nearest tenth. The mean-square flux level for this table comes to 25.8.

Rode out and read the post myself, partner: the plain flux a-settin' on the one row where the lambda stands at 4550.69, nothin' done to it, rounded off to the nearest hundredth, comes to 20.95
